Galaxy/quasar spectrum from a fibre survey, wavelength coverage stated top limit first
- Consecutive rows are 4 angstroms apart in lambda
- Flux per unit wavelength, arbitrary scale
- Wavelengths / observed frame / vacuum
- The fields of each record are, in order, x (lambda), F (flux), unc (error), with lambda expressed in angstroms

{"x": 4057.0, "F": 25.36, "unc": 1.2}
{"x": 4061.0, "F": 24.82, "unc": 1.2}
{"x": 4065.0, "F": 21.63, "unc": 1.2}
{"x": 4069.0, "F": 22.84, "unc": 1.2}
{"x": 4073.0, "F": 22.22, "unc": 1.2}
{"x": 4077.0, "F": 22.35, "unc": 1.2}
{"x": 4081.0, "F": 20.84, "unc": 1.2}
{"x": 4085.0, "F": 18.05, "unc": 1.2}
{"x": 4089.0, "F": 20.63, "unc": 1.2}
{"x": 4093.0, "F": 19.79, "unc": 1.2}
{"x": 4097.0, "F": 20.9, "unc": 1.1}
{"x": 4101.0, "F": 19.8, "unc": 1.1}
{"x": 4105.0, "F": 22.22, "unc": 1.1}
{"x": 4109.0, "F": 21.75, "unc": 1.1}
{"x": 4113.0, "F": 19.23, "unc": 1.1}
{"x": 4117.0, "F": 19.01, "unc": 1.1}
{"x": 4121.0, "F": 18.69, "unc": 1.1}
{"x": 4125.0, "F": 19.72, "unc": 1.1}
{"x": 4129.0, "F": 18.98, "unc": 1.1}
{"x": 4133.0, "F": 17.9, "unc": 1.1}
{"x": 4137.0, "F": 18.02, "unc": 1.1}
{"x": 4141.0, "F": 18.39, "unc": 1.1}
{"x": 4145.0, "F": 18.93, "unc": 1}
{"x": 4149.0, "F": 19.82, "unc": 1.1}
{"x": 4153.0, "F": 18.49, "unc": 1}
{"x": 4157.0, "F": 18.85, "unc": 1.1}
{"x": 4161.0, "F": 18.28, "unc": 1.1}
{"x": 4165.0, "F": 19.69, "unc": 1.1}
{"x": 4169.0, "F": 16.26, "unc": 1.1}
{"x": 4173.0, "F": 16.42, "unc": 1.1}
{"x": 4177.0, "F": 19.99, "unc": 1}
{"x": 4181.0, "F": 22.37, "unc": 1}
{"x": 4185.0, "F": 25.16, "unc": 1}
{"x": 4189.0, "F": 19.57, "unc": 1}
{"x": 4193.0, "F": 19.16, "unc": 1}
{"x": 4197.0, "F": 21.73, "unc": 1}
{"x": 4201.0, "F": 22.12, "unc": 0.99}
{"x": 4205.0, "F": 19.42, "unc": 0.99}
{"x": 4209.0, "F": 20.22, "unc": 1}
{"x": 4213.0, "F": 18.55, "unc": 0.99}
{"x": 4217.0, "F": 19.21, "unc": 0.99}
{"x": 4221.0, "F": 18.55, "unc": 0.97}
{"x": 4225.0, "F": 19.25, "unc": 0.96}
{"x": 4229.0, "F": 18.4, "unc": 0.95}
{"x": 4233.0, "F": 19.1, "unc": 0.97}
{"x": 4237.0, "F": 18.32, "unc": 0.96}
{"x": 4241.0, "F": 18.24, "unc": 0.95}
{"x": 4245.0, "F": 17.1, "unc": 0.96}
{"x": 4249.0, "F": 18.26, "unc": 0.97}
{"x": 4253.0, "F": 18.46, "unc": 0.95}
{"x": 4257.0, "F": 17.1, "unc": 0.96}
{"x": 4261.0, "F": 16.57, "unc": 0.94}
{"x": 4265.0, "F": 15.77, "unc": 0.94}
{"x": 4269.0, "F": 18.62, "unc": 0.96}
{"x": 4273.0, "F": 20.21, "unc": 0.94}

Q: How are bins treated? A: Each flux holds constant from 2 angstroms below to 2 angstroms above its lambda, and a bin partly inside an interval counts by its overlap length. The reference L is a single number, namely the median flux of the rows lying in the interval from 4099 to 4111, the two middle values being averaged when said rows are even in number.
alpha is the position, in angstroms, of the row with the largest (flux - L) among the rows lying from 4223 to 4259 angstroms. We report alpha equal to 4225.0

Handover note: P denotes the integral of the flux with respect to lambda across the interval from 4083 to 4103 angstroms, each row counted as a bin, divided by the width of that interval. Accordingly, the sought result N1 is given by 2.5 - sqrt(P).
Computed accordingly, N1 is -1.95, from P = 19.8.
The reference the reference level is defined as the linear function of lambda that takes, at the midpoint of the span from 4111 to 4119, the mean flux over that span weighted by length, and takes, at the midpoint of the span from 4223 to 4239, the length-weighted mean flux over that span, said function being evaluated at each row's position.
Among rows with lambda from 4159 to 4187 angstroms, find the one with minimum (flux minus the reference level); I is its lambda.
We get 4169.0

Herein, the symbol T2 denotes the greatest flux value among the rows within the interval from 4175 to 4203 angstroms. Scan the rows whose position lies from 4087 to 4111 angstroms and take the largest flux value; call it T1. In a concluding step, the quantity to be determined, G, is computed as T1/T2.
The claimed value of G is 0.88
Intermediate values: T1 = 22.22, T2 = 25.16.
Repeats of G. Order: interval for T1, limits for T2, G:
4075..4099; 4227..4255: 1.17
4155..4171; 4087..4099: 0.94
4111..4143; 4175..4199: 0.78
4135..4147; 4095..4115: 0.85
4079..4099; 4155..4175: 1.06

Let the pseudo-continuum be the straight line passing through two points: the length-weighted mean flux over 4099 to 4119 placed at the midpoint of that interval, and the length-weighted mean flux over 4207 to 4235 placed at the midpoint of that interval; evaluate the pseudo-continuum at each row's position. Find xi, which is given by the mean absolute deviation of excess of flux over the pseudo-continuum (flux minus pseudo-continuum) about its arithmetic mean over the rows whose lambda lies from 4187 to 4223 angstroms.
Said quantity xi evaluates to 0.99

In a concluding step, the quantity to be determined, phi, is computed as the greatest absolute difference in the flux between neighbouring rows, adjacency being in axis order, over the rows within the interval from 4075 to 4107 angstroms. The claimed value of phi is 2.8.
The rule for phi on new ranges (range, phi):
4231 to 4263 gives 1.4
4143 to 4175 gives 3.4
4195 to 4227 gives 2.7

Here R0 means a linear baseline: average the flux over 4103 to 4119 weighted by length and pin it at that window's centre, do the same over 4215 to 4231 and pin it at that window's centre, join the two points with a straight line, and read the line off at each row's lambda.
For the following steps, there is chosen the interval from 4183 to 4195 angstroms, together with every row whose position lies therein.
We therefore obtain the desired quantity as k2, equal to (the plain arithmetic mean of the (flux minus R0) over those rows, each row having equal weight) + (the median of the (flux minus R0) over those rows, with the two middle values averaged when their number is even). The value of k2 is 2.1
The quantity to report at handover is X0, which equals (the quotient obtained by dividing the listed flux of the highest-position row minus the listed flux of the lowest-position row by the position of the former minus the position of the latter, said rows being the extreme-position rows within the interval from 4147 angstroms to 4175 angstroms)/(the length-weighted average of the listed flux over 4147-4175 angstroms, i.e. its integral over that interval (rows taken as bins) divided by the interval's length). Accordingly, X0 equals -0.008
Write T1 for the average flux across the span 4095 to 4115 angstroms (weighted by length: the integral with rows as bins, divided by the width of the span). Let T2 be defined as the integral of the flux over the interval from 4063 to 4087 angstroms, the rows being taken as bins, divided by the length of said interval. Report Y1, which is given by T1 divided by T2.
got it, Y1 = 0.97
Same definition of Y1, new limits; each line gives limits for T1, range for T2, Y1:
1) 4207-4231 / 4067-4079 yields 0.85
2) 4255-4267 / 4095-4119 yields 0.80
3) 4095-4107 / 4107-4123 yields 1.07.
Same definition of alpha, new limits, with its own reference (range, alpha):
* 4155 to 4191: 4185.0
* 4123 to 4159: 4149.0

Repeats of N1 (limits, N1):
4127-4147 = -1.79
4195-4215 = -2.02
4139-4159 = -1.85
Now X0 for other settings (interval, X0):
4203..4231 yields -0.002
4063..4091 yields -0.002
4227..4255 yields 0.000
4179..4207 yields -0.006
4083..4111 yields 0.008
